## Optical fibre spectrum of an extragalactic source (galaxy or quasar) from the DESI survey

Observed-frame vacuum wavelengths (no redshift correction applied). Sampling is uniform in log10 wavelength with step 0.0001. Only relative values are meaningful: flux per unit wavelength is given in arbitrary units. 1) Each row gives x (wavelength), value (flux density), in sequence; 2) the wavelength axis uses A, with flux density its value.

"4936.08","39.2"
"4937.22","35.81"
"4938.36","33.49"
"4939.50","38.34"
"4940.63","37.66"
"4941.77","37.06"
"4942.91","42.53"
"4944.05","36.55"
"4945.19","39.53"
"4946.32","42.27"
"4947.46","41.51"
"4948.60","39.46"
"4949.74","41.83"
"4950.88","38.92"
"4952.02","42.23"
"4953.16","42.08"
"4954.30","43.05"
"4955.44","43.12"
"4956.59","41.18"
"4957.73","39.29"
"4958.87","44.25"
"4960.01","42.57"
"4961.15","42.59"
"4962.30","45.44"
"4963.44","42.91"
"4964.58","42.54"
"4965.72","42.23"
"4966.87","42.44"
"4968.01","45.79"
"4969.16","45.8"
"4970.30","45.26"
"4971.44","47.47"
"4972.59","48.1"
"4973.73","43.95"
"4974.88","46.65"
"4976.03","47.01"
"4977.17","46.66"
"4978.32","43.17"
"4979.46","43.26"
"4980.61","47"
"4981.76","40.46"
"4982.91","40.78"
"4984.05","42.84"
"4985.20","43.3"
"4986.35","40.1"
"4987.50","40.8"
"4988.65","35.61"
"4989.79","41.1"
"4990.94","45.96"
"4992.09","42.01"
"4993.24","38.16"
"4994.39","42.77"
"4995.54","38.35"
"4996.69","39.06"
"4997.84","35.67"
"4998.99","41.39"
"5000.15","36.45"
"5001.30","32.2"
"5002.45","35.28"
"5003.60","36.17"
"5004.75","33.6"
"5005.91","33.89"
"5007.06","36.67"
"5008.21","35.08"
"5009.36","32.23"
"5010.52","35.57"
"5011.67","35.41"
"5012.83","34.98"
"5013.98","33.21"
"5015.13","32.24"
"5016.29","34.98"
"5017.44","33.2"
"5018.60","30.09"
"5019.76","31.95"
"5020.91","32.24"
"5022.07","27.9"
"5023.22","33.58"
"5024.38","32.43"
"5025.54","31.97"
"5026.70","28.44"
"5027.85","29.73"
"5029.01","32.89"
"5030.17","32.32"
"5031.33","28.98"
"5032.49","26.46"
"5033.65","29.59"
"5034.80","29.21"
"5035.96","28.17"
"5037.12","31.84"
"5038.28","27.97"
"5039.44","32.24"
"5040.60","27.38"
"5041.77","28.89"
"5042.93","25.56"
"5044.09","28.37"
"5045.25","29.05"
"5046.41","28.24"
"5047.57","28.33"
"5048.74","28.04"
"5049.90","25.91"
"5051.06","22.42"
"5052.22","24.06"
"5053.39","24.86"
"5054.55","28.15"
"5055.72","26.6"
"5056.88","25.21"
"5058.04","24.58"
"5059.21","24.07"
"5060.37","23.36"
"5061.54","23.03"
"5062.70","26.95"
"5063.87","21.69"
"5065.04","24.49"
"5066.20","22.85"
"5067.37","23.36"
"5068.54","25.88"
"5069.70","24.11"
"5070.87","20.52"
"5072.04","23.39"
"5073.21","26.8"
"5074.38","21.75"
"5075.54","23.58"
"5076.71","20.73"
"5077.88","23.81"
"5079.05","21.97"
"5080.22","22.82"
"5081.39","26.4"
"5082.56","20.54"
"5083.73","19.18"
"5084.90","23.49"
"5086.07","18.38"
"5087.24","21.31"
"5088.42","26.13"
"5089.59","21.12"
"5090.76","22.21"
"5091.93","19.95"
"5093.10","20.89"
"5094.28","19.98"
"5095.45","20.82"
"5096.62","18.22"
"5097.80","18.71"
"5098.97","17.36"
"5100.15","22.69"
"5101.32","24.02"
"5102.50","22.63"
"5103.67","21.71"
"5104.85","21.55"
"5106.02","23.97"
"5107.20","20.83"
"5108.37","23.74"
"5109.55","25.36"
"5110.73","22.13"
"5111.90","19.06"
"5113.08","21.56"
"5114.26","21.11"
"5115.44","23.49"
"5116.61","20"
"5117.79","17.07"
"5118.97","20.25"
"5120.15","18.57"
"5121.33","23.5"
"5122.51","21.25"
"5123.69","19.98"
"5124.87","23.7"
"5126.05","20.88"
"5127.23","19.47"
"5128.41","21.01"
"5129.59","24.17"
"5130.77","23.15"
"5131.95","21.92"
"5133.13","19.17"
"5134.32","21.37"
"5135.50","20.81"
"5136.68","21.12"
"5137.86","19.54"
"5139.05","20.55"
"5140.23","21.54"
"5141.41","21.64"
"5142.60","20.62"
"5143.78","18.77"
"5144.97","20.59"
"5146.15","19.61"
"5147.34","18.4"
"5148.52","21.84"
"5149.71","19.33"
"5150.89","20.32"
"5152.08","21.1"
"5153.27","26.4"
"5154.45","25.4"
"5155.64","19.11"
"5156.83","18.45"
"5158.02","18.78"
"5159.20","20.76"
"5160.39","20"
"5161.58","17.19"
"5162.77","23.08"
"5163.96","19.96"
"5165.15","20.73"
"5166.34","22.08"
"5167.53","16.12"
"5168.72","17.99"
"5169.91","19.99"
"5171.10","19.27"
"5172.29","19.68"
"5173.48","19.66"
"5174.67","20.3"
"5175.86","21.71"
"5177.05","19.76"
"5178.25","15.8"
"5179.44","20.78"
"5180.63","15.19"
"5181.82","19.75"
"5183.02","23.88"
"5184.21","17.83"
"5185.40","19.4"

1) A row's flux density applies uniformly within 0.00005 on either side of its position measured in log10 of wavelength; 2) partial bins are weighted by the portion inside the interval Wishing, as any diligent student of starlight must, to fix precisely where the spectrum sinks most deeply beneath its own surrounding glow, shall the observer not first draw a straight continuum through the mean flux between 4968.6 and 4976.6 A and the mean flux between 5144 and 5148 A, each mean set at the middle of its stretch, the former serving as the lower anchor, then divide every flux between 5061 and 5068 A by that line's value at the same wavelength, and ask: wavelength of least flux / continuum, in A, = 5063.87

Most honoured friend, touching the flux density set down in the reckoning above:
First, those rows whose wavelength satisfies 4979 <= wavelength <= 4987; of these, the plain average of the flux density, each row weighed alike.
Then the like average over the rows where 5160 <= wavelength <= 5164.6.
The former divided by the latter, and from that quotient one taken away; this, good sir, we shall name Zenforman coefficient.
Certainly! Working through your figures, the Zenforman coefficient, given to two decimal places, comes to 1.12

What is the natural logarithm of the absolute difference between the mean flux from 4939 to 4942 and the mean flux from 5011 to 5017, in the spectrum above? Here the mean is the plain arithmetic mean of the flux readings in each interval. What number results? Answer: 1.3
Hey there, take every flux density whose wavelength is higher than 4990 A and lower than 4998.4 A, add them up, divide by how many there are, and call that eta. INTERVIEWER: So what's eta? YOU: 40.3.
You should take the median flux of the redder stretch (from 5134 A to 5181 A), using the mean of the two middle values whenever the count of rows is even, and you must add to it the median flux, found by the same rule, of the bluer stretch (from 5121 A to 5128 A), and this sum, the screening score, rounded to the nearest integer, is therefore 41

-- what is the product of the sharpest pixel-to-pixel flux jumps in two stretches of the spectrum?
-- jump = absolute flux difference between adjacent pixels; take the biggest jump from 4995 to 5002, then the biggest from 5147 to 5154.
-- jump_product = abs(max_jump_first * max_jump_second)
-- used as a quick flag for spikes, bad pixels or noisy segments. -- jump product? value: 30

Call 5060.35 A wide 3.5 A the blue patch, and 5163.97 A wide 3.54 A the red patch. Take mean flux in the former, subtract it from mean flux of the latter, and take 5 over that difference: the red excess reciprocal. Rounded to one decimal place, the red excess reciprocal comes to -2.2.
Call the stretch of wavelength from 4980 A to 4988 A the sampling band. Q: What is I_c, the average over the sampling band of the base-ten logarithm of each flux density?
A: 1.62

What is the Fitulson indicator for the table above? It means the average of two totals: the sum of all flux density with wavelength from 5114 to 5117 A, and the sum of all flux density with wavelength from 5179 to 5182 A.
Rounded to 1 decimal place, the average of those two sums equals 60.2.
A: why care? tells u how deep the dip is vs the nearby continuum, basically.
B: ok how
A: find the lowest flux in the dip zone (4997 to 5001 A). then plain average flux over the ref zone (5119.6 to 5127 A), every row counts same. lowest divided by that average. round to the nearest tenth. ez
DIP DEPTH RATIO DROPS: 1.7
